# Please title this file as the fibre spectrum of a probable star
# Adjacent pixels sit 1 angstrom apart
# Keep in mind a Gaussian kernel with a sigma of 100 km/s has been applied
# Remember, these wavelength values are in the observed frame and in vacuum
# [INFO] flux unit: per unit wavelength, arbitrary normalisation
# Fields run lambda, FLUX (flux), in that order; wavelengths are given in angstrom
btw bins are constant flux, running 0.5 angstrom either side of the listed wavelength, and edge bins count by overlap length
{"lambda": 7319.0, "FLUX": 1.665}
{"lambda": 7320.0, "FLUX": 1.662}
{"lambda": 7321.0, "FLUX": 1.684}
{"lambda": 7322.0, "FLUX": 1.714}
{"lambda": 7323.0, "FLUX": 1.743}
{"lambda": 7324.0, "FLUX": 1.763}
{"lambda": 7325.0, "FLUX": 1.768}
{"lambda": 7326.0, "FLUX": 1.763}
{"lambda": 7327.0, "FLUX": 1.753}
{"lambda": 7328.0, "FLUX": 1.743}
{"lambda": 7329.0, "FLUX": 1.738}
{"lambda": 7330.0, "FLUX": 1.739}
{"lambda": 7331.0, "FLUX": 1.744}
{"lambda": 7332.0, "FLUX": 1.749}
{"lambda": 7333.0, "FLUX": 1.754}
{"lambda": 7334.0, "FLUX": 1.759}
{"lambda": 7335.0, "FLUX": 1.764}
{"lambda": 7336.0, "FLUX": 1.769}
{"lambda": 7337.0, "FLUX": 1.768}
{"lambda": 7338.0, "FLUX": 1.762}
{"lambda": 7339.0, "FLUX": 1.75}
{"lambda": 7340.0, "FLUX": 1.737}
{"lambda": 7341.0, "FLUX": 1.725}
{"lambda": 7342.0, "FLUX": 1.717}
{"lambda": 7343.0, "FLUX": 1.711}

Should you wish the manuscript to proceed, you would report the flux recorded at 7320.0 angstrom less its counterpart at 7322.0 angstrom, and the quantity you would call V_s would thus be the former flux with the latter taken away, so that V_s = -0.052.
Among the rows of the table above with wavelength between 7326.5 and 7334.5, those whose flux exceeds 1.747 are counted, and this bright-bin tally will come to 4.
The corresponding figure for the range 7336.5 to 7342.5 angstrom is 3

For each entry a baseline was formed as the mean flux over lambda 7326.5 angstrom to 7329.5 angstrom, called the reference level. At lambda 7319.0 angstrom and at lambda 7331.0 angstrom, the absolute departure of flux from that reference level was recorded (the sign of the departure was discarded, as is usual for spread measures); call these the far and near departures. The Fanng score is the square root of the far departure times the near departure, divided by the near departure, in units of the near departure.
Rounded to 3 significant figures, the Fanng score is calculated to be 10.9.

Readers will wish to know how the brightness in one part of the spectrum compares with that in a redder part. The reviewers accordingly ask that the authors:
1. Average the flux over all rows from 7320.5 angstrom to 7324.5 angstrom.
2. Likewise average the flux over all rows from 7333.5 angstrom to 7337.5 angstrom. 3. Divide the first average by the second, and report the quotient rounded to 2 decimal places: 0.98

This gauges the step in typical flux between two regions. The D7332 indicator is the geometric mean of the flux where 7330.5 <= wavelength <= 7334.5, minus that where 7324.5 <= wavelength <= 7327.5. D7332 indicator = -0.01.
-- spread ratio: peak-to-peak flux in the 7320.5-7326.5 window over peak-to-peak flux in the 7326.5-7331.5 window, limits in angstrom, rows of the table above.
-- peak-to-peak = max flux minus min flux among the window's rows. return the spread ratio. 5.6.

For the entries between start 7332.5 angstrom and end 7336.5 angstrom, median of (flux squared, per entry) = 3.10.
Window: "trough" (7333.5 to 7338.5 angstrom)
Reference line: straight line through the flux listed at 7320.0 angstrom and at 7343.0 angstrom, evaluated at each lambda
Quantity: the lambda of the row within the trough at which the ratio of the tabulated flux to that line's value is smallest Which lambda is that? 7338.0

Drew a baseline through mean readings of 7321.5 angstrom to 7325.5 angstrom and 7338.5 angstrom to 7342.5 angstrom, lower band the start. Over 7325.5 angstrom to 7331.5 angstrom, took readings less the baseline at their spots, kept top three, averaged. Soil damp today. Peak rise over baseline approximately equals 0.010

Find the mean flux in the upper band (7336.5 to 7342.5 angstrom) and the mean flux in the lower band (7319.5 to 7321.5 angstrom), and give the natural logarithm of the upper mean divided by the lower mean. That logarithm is 0.041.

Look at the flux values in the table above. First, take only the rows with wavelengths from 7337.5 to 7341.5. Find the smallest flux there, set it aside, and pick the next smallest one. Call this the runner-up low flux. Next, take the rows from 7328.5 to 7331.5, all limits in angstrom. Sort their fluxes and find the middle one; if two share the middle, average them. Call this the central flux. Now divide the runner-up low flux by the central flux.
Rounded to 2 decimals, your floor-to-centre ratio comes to 1.00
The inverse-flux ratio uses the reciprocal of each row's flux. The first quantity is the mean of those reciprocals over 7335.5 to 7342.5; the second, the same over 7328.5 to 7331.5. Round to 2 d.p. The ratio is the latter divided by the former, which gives 1.00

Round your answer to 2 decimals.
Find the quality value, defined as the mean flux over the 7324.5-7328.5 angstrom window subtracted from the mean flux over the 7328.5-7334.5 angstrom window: -0.01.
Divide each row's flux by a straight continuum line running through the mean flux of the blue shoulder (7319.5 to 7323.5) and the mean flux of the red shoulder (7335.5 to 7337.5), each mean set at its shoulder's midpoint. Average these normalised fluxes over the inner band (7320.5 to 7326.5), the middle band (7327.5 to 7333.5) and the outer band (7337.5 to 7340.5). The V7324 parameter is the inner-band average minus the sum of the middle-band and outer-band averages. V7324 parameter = -0.97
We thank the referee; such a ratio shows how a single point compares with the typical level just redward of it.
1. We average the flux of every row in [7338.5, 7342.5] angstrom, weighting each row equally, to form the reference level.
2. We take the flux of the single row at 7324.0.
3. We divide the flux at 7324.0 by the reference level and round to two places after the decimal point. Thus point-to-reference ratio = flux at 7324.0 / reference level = 1.02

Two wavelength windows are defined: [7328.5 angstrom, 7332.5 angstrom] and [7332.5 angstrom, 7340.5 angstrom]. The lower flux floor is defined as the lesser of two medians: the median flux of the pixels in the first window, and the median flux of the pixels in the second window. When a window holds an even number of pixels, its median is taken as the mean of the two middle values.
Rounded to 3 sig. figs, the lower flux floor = 1.74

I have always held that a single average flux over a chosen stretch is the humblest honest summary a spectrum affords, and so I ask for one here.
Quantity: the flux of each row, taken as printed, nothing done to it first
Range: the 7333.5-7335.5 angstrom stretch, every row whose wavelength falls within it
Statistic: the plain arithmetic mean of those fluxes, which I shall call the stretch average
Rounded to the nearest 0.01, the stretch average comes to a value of 1.76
